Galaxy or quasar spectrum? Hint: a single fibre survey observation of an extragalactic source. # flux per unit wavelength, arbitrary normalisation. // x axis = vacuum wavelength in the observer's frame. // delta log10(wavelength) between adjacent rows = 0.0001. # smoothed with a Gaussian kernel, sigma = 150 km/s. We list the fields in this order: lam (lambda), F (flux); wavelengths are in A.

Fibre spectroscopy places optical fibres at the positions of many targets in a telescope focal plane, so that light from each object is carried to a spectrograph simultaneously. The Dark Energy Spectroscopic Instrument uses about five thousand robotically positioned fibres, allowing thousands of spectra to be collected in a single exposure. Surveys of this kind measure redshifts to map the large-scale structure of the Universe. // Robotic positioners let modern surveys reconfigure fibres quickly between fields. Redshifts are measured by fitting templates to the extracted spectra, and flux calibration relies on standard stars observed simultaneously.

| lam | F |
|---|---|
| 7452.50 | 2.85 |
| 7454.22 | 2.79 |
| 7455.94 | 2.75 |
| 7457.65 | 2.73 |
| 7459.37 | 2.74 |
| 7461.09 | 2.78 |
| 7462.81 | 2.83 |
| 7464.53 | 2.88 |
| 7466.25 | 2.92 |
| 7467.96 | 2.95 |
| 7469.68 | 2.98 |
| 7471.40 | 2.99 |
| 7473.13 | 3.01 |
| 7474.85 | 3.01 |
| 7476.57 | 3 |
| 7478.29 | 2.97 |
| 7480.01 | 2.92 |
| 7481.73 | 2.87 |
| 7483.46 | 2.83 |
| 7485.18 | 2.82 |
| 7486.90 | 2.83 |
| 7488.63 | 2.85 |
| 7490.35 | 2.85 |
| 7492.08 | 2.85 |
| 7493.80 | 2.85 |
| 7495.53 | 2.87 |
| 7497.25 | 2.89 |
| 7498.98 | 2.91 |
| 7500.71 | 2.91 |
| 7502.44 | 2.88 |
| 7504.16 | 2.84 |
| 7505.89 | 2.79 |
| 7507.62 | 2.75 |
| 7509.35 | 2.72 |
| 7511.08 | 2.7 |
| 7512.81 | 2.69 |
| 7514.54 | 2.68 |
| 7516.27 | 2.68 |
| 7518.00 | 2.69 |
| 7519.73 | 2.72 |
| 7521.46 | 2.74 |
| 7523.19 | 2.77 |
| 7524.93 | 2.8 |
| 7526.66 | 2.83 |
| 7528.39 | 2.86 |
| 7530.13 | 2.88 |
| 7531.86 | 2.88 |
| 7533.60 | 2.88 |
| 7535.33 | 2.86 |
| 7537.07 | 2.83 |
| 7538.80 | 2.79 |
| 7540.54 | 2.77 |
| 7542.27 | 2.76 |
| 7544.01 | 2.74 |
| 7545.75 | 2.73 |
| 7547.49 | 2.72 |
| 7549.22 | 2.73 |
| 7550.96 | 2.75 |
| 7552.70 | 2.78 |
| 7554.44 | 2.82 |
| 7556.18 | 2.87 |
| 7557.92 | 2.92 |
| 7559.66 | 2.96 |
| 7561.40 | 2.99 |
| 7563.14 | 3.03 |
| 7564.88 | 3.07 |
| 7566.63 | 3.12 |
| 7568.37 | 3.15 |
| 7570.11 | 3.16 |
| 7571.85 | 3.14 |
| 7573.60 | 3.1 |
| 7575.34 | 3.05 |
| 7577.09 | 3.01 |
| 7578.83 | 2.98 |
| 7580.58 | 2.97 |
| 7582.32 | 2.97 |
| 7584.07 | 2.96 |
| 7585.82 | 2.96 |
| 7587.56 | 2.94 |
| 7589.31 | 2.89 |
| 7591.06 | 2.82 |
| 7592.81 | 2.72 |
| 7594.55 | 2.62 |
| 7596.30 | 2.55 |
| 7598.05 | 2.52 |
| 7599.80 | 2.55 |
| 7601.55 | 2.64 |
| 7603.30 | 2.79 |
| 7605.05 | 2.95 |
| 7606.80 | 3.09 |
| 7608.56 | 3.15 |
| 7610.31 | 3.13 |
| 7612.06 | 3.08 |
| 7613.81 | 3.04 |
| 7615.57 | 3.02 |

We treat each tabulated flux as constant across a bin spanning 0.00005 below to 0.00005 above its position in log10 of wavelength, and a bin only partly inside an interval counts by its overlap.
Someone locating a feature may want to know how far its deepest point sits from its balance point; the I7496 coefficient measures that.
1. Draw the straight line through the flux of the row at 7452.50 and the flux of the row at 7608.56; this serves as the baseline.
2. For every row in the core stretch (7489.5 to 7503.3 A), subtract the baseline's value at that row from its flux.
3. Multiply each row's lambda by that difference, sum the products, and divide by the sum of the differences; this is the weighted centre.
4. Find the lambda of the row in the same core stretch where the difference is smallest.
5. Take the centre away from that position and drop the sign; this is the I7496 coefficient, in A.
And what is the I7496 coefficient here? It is 1.8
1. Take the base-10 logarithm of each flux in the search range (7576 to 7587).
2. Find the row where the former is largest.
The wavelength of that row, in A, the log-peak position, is 7577.09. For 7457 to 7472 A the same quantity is 7471.40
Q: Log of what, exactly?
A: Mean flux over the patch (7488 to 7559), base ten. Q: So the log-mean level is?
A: 0.447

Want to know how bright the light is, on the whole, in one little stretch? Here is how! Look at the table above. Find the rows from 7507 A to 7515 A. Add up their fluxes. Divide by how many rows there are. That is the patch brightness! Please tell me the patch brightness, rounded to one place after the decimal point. 2.7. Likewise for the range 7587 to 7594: 2.8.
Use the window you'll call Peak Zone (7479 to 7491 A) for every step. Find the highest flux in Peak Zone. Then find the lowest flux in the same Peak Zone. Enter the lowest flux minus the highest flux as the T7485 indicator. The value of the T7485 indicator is -0.100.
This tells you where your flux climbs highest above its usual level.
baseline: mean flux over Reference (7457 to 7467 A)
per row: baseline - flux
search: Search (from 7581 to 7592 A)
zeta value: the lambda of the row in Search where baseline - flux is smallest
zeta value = 7582.32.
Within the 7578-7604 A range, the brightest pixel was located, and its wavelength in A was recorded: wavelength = 7578.83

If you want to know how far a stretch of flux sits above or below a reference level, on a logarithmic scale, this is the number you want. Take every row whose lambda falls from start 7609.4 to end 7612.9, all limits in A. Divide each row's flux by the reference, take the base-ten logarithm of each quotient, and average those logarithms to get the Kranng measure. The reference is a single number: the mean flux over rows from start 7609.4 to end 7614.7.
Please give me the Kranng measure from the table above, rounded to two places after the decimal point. 0.00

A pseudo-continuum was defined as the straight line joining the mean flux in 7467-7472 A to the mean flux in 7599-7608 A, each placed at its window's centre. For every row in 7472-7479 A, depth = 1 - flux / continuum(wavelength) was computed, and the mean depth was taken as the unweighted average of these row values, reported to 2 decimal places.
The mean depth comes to -0.01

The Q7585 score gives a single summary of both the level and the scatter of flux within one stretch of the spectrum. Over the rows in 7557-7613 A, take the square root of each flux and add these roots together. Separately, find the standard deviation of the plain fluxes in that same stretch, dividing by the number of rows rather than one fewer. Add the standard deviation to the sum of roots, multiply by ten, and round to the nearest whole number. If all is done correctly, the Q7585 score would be 550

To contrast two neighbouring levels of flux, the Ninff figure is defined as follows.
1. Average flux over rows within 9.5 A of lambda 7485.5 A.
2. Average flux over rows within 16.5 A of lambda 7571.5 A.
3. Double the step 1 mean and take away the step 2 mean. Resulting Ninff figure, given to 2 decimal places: 2.73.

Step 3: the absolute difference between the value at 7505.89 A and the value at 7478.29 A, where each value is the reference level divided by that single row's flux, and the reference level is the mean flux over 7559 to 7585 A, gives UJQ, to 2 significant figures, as 0.066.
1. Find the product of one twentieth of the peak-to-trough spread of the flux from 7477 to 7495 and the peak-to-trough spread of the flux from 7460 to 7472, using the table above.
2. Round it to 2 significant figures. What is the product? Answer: 0.0016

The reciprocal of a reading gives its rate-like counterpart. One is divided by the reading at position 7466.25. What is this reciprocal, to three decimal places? 0.342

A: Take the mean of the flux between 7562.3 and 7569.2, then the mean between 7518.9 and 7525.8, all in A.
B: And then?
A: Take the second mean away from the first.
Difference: 0.33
